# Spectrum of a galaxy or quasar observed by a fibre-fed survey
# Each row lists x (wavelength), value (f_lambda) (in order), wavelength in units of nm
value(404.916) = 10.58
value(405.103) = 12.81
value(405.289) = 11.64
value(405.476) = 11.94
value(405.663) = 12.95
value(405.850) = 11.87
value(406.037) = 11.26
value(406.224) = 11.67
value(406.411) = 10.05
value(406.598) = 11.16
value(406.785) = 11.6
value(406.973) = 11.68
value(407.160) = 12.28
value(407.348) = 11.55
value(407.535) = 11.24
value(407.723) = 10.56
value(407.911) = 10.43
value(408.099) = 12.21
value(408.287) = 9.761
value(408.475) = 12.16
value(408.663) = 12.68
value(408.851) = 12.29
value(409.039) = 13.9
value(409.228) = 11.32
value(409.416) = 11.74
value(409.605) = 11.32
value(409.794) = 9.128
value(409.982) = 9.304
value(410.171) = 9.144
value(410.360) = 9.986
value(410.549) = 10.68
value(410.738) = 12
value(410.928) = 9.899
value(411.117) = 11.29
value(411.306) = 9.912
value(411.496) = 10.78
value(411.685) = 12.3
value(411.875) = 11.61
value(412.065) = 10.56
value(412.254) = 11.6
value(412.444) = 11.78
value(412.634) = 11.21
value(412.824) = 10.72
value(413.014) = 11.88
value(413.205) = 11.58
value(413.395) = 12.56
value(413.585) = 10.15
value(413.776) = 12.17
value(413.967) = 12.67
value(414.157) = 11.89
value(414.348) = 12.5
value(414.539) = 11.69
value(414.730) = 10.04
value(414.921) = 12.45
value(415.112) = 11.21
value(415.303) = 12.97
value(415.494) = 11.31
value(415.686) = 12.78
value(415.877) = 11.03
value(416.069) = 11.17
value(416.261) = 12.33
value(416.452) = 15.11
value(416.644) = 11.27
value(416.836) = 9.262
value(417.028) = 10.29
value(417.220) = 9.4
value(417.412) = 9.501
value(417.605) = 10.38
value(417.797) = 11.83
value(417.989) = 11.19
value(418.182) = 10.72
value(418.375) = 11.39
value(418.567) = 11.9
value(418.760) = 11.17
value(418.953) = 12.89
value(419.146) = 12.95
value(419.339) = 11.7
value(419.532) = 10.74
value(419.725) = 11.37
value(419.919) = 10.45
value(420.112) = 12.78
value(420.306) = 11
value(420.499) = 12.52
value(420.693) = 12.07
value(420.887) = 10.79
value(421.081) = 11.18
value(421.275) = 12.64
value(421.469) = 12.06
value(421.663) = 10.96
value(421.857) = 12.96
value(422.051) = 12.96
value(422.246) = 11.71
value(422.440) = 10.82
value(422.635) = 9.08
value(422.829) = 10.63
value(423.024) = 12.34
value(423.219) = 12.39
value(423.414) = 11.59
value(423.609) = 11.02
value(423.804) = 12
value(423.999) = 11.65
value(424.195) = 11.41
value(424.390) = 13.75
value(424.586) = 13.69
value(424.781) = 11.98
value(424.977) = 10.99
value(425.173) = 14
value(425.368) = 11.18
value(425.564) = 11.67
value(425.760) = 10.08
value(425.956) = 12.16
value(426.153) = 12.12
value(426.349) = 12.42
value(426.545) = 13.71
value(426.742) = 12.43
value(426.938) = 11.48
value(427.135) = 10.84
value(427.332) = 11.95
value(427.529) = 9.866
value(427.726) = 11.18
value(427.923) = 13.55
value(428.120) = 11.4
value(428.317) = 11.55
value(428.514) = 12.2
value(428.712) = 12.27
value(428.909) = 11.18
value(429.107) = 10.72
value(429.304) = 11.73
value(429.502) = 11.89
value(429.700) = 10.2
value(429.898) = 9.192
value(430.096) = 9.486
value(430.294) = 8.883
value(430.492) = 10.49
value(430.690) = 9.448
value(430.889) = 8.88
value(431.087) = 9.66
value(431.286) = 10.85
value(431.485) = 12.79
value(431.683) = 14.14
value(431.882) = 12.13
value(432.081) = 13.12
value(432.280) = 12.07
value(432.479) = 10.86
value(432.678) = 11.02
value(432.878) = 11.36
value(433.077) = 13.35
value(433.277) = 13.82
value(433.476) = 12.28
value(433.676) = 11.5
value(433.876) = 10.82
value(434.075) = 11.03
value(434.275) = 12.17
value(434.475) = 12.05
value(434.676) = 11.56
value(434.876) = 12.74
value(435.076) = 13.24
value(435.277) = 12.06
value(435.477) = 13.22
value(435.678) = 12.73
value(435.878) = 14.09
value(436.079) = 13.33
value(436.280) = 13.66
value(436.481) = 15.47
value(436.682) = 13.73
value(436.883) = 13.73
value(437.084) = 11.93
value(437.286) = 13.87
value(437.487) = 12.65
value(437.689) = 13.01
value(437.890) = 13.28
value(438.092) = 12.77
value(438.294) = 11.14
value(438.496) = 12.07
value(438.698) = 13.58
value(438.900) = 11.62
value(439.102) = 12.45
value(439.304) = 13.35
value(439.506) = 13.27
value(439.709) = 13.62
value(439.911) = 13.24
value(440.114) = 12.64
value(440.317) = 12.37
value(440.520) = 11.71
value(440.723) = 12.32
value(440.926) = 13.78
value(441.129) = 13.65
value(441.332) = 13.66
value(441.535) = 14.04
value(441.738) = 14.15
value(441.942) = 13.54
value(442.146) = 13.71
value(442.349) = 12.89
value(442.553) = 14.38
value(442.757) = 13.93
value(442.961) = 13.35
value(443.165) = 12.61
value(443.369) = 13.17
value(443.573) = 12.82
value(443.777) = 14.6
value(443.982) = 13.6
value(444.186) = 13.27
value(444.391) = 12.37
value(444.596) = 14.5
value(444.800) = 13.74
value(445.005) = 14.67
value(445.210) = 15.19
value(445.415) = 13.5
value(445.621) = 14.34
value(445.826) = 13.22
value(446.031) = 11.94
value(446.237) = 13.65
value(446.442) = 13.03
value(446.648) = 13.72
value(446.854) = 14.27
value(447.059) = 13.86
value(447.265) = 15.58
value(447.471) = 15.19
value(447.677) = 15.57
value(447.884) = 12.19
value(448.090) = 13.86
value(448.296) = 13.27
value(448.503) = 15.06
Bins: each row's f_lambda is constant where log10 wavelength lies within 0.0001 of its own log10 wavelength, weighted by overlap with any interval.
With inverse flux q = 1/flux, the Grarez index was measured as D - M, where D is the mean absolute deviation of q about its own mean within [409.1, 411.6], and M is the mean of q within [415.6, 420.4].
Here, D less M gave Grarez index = -0.081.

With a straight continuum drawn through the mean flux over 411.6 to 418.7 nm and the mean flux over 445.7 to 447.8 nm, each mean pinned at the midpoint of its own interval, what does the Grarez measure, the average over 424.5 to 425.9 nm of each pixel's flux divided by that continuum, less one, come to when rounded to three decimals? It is -0.027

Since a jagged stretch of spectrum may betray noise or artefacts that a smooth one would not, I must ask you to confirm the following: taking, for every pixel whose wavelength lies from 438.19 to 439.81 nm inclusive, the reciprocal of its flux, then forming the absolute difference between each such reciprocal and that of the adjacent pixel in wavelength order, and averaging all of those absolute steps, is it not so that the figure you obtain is 0.0060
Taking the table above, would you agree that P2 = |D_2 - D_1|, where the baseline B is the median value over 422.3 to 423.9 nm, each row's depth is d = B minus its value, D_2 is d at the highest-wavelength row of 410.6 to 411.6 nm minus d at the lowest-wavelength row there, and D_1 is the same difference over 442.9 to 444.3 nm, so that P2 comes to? 1.1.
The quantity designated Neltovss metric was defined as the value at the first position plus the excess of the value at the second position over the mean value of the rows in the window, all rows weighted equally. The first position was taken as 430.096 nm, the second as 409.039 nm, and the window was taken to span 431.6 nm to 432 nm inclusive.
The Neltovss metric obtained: 10.3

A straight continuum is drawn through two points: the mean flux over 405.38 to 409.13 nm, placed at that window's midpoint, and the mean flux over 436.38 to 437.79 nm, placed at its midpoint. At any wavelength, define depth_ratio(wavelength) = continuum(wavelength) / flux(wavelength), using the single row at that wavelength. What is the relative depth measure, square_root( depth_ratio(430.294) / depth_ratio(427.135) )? 1.11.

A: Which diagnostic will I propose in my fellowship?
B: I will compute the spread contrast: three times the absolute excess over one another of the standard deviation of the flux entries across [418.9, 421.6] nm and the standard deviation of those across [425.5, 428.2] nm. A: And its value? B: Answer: 0.7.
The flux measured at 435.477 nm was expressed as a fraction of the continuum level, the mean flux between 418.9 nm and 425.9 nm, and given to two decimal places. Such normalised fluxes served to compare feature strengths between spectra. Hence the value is 1.12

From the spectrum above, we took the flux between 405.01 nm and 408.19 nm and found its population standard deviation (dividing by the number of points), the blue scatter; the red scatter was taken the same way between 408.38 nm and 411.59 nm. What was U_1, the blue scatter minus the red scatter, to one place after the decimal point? -0.6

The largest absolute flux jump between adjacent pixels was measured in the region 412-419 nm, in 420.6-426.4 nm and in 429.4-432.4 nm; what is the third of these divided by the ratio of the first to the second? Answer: 1.6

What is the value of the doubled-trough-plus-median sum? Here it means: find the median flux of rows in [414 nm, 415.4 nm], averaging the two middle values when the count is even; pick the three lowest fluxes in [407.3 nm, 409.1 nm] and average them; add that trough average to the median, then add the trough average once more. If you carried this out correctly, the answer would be 32.4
